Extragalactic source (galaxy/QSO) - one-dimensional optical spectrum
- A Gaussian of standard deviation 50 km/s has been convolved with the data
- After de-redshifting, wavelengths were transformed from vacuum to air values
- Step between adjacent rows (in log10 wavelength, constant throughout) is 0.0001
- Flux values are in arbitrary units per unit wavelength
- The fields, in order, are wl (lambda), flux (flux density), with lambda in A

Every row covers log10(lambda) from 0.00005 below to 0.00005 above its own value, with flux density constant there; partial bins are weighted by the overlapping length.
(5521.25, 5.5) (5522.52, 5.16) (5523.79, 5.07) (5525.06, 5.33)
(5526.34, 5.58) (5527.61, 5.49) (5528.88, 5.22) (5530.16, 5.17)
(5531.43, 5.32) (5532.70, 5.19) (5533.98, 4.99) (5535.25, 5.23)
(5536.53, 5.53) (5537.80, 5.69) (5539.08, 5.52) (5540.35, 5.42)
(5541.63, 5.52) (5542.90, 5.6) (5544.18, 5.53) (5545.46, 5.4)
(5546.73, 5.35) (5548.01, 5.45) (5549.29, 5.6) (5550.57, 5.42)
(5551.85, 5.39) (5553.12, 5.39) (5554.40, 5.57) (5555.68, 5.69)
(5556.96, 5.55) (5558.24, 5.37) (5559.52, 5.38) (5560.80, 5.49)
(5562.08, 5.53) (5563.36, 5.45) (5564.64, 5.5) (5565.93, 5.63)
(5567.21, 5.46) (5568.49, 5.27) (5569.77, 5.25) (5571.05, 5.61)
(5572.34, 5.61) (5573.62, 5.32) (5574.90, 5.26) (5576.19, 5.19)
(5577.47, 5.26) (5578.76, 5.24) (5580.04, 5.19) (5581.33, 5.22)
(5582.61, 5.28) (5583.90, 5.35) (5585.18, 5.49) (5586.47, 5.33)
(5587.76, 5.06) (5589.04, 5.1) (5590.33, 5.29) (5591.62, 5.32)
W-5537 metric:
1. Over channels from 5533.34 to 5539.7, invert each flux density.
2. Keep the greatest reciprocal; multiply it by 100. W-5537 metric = 20.0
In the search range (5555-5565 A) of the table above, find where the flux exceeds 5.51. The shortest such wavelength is 5555.68 A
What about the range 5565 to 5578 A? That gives 5565.93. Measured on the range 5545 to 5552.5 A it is 5549.29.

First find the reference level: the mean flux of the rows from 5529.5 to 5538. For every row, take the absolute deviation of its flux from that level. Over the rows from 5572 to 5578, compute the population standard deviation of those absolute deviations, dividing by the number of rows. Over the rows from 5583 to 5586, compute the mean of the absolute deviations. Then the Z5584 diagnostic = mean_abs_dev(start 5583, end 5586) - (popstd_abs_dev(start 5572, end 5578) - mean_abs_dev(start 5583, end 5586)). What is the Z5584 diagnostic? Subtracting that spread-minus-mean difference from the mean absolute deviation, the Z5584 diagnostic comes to 0.13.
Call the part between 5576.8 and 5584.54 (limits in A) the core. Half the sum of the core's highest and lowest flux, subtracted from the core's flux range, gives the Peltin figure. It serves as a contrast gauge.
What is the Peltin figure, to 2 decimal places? -5.11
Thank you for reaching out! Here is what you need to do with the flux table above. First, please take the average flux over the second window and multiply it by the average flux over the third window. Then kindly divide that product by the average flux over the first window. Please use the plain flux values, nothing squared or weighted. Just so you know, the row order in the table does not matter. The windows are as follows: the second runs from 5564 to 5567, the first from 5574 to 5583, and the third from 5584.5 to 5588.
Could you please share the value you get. 5.63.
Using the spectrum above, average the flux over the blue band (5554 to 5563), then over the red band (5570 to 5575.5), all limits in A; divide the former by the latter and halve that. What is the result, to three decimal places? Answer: 0.506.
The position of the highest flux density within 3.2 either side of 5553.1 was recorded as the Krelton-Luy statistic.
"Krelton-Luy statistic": 5555.68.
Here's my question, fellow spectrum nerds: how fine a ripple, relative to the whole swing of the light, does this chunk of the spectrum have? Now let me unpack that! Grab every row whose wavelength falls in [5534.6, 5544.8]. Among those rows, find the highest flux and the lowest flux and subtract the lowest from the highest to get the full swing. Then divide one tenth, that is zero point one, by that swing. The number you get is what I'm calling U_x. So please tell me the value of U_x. 0.22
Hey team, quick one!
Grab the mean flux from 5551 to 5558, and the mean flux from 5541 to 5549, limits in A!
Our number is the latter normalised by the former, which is 0.99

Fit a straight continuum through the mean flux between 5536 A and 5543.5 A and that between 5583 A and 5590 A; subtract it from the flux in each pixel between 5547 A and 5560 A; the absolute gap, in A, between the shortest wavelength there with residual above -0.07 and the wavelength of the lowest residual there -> 3.8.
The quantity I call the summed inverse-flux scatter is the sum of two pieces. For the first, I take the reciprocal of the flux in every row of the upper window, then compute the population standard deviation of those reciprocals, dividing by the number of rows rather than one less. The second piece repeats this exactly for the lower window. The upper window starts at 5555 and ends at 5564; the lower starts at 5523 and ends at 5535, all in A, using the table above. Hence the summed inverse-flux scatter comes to 0.0098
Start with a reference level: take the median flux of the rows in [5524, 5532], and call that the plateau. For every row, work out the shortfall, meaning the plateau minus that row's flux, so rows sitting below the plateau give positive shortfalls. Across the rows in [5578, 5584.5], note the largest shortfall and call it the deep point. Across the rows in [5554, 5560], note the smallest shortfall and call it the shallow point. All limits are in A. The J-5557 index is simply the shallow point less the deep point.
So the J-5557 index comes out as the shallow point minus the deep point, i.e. -0.50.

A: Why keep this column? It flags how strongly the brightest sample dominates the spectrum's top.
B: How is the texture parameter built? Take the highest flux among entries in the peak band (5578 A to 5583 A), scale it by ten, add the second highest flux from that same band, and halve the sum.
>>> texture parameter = 29.0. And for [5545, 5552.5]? 30.7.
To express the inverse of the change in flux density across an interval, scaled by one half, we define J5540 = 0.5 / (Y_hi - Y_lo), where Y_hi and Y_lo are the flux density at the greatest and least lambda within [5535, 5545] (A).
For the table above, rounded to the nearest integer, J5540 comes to 2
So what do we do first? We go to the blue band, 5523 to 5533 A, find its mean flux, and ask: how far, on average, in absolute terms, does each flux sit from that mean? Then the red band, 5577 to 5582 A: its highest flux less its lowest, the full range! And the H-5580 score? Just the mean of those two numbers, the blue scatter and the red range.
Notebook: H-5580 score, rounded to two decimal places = 0.10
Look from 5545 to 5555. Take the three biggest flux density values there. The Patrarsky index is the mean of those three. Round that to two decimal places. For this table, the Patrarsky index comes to 5.54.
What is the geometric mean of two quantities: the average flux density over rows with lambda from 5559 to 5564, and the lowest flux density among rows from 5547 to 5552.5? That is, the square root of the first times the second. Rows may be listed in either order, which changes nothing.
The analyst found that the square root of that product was 5.43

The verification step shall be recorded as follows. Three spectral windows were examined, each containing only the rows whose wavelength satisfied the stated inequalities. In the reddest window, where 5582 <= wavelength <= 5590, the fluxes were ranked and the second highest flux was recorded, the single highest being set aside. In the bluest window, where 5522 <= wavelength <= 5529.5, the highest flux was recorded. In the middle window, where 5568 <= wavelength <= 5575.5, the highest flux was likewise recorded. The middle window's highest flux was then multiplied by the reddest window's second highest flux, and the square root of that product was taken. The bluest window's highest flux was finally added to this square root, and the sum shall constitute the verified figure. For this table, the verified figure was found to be 11.1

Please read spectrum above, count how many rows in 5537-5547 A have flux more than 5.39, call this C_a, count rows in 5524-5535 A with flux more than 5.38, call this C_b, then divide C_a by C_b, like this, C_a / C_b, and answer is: 3.5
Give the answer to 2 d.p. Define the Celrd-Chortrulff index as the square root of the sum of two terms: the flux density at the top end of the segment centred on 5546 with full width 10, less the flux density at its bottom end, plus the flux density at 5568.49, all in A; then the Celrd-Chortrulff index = 2.27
